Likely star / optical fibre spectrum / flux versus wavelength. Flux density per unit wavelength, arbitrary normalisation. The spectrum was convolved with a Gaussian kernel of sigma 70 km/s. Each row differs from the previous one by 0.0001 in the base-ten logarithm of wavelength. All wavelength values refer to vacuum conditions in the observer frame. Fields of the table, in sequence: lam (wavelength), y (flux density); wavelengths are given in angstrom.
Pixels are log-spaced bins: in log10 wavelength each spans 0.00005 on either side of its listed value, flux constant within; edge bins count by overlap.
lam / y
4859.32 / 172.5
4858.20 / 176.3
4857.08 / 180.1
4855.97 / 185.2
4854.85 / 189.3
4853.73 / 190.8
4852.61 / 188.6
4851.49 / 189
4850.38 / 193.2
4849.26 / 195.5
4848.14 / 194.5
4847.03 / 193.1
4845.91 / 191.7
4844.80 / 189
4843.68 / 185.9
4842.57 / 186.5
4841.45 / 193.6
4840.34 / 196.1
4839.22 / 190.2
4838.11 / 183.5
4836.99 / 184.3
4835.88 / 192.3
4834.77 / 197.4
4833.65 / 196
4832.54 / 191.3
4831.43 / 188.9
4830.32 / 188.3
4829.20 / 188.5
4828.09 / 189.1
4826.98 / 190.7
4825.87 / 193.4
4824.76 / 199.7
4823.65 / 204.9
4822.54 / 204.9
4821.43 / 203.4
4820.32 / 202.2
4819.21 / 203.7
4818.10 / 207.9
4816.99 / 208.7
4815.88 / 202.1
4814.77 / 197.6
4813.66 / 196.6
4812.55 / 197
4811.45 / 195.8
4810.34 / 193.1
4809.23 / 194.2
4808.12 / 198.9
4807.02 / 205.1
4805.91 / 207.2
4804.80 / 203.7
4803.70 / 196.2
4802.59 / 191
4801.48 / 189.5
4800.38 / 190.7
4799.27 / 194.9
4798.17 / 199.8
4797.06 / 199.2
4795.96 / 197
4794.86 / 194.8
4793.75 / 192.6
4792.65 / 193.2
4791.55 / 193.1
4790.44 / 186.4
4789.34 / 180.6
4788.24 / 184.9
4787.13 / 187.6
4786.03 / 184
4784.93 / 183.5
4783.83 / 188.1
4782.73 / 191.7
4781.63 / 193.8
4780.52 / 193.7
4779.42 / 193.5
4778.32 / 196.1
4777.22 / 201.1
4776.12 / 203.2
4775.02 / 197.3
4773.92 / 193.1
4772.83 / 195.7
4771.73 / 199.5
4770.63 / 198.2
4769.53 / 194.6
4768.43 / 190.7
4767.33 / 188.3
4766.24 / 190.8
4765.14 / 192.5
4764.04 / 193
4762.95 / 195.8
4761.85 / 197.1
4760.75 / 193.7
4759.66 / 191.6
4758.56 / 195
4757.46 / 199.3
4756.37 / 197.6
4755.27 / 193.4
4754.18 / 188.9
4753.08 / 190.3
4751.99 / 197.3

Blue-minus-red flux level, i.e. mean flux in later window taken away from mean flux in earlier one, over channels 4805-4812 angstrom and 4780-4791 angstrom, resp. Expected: -12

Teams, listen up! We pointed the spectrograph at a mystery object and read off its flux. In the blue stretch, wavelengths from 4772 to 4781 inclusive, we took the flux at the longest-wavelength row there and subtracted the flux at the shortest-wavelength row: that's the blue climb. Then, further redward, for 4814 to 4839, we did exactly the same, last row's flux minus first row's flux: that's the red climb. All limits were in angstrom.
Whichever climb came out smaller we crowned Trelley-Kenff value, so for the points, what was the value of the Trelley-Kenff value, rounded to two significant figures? -14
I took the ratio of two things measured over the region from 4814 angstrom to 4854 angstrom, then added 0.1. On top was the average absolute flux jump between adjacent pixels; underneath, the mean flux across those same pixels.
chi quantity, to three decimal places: 0.115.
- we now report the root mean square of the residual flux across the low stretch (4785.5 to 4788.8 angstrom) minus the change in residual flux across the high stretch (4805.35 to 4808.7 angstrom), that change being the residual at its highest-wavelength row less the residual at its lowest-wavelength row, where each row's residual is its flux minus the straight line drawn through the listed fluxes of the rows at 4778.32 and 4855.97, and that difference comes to 17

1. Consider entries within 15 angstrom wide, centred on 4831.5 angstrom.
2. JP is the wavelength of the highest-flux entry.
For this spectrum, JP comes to 4824.76 angstrom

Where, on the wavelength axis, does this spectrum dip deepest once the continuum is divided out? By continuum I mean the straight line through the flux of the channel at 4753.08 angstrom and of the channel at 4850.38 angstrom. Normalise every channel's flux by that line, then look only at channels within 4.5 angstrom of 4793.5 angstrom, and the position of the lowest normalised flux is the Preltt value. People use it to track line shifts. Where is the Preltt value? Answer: 4789.34 angstrom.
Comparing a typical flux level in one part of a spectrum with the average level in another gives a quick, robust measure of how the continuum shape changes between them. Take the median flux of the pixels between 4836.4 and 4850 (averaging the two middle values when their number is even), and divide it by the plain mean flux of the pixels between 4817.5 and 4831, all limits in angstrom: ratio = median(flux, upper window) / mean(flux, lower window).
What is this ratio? 0.96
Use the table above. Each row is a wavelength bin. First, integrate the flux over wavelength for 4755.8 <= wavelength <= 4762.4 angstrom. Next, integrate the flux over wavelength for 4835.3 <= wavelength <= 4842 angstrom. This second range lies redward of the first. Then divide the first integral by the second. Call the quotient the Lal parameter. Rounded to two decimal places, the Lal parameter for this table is 1.01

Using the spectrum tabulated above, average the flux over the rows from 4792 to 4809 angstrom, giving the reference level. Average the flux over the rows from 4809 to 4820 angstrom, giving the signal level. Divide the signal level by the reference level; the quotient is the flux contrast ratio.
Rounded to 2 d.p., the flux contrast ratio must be 1.01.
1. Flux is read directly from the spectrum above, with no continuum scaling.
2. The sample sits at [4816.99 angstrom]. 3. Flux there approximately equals 208.7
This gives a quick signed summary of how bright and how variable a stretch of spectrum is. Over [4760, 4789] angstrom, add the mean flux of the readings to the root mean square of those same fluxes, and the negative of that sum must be -386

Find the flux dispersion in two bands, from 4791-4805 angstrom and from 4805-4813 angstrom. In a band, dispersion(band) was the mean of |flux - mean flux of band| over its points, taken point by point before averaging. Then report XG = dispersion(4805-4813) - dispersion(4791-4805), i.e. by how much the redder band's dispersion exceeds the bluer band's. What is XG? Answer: 1.1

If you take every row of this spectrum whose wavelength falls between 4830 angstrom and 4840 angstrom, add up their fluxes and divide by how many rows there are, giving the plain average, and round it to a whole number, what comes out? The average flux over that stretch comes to 190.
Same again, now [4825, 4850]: 191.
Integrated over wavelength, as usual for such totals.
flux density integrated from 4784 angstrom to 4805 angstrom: 4022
